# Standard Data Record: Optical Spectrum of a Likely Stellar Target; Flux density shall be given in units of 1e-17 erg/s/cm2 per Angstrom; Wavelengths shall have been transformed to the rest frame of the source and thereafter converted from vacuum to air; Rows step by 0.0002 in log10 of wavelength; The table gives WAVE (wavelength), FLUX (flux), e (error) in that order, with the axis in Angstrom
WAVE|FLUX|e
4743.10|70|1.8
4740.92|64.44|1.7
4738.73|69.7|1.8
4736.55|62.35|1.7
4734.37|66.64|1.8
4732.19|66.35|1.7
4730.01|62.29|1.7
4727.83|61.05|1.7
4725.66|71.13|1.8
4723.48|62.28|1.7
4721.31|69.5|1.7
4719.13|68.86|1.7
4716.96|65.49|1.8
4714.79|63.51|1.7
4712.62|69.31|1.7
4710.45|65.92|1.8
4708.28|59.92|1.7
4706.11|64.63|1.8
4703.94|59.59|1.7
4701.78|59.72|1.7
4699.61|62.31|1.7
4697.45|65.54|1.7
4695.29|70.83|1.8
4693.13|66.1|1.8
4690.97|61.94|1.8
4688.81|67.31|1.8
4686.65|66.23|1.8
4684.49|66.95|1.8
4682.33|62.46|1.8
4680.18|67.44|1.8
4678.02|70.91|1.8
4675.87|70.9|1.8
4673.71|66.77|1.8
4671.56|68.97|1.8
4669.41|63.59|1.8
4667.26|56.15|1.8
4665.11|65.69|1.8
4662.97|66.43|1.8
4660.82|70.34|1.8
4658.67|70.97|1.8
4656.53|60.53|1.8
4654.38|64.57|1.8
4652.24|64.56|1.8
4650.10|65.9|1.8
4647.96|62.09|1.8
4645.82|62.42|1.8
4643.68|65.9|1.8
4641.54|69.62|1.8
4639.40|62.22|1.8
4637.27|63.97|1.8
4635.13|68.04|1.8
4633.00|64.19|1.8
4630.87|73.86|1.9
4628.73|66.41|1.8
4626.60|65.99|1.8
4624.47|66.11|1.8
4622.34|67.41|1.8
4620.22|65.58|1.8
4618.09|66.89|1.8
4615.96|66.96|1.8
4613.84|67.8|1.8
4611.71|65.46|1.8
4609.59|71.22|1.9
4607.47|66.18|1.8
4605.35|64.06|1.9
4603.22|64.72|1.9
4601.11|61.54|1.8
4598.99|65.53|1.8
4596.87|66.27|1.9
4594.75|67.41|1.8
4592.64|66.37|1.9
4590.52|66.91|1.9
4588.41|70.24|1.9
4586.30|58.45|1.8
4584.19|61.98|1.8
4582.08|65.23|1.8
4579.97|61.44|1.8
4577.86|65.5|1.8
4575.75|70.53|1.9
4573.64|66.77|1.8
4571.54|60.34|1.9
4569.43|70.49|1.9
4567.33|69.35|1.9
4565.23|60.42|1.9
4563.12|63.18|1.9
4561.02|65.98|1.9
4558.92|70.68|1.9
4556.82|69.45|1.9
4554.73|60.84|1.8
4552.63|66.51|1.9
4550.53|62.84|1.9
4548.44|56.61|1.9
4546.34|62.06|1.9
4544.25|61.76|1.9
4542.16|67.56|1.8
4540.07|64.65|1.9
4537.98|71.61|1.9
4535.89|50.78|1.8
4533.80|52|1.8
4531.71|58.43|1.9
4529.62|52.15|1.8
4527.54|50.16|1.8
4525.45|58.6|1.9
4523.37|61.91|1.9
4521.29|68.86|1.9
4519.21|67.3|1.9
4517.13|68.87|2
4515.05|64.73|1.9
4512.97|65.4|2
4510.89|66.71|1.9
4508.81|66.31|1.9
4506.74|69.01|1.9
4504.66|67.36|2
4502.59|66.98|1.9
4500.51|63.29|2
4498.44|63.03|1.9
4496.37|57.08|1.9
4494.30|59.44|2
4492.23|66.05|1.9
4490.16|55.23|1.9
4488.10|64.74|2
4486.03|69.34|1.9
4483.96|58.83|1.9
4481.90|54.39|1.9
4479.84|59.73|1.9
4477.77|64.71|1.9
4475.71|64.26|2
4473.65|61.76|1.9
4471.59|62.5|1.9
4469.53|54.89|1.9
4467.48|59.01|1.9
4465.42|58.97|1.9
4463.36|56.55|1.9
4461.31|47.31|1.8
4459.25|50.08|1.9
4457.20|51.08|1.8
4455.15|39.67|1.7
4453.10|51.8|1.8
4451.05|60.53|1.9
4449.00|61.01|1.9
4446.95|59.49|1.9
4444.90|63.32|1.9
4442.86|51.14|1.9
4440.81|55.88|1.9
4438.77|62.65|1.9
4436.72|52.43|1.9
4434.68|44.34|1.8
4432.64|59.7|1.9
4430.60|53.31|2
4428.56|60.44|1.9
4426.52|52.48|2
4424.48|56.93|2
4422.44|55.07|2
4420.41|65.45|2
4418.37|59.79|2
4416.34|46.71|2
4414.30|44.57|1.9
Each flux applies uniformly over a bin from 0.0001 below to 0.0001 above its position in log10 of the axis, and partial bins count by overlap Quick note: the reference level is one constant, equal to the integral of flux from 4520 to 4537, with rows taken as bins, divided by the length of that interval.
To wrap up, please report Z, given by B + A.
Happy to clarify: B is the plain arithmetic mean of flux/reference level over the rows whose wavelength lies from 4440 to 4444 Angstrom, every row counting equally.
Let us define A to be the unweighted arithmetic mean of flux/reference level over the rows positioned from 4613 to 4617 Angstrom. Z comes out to 2.13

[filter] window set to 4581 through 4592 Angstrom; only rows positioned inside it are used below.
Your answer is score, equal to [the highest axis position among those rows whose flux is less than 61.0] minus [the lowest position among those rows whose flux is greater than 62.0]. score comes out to 4.2 Angstrom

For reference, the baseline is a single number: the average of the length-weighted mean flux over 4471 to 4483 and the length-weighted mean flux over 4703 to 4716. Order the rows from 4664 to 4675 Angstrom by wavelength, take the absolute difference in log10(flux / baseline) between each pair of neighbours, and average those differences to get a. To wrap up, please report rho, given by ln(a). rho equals -3.1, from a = 0.043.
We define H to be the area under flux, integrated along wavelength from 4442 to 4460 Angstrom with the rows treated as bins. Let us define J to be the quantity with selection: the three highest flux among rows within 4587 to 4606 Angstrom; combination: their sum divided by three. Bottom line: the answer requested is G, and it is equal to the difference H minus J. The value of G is 910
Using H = 978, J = 68.2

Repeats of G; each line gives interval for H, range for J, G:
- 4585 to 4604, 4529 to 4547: 1172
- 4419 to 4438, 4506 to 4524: 990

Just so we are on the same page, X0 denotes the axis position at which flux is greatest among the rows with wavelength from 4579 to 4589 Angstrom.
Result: 4588.41 Angstrom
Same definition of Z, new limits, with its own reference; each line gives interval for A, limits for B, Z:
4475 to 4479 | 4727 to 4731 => 2.22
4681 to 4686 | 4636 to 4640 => 2.25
